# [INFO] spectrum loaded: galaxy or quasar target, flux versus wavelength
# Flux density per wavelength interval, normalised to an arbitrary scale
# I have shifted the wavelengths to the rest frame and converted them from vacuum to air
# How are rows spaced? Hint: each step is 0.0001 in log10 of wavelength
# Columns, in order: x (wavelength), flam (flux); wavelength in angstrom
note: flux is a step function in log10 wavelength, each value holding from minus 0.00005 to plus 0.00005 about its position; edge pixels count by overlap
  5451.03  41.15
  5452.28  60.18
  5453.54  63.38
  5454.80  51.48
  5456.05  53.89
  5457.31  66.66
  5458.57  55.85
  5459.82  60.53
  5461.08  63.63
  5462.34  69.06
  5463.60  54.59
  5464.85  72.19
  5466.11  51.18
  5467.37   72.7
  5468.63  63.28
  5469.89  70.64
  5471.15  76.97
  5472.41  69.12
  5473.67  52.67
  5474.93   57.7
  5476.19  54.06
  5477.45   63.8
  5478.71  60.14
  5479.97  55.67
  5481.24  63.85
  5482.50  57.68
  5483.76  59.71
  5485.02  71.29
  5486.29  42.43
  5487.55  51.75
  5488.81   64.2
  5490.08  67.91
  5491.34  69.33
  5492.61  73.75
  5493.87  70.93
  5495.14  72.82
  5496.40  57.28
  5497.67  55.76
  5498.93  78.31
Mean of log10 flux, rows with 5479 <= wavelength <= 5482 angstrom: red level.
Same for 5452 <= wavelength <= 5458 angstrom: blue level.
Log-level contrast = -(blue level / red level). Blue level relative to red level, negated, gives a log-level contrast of -1.00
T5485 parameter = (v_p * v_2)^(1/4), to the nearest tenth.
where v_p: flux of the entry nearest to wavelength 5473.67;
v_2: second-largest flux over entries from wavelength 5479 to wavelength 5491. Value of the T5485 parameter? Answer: 7.7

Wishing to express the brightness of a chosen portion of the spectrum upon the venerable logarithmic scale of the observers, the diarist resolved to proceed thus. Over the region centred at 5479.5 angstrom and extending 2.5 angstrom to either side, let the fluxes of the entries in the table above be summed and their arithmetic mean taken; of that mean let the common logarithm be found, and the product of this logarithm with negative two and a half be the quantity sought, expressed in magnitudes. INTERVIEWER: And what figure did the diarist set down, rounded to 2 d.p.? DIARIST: -4.46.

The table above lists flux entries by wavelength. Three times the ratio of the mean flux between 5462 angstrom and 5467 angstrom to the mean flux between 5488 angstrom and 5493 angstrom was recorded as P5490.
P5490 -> 2.7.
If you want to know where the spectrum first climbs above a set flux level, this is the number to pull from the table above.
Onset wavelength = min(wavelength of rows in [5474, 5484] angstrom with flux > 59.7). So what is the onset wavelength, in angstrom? 5477.45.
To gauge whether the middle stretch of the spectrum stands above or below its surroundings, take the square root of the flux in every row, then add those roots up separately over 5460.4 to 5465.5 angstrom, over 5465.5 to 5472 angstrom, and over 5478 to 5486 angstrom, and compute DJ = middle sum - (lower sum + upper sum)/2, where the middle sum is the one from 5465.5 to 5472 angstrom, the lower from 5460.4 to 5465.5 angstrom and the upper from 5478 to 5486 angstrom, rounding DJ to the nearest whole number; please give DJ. 1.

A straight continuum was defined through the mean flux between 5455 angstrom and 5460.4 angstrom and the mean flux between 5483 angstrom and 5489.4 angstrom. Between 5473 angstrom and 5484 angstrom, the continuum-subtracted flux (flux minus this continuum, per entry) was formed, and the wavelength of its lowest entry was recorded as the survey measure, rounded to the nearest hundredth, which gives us 5473.67 angstrom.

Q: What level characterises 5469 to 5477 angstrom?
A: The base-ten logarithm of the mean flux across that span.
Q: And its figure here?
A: 1.803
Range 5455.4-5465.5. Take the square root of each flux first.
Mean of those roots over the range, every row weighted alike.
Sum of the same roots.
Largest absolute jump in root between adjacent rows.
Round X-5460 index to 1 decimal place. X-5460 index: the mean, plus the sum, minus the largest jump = 69.7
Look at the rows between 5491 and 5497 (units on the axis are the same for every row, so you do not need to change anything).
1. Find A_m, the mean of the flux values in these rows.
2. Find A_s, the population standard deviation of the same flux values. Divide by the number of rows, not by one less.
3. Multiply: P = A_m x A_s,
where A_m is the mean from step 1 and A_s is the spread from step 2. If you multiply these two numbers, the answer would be 411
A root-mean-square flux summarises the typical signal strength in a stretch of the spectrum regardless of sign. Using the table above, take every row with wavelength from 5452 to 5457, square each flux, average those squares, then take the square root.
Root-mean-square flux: 57.4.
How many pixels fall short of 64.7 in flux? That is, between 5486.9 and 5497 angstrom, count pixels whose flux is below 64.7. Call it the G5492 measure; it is 3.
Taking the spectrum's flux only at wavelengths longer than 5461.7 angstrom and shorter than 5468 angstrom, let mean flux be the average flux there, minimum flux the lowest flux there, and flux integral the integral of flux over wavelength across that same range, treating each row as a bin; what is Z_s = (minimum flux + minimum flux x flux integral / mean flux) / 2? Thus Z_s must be 187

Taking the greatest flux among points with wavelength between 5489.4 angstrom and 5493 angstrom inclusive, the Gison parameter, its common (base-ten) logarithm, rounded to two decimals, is 1.87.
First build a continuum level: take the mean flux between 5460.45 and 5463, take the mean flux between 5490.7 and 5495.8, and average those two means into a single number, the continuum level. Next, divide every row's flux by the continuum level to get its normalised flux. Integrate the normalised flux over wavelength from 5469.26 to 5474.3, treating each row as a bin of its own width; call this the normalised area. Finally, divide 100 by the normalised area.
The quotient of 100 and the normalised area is 20.3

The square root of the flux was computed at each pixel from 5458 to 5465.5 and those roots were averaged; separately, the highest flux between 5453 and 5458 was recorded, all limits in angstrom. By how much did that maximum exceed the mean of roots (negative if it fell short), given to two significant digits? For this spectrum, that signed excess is 59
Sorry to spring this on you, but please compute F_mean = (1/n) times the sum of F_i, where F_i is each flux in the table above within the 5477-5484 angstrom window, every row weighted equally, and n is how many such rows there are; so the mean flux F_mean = 60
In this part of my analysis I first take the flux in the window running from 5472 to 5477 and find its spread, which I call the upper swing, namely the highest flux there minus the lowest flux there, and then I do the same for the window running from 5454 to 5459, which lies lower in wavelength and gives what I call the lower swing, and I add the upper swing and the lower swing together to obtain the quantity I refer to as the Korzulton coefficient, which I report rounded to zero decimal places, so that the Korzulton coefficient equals 32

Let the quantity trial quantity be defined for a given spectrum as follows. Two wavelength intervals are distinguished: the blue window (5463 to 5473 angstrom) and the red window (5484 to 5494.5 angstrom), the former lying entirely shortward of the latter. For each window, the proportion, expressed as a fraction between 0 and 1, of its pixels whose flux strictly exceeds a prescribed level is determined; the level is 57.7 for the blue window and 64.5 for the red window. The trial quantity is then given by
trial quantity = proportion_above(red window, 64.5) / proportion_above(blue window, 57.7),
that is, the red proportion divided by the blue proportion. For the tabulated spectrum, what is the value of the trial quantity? 0.83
